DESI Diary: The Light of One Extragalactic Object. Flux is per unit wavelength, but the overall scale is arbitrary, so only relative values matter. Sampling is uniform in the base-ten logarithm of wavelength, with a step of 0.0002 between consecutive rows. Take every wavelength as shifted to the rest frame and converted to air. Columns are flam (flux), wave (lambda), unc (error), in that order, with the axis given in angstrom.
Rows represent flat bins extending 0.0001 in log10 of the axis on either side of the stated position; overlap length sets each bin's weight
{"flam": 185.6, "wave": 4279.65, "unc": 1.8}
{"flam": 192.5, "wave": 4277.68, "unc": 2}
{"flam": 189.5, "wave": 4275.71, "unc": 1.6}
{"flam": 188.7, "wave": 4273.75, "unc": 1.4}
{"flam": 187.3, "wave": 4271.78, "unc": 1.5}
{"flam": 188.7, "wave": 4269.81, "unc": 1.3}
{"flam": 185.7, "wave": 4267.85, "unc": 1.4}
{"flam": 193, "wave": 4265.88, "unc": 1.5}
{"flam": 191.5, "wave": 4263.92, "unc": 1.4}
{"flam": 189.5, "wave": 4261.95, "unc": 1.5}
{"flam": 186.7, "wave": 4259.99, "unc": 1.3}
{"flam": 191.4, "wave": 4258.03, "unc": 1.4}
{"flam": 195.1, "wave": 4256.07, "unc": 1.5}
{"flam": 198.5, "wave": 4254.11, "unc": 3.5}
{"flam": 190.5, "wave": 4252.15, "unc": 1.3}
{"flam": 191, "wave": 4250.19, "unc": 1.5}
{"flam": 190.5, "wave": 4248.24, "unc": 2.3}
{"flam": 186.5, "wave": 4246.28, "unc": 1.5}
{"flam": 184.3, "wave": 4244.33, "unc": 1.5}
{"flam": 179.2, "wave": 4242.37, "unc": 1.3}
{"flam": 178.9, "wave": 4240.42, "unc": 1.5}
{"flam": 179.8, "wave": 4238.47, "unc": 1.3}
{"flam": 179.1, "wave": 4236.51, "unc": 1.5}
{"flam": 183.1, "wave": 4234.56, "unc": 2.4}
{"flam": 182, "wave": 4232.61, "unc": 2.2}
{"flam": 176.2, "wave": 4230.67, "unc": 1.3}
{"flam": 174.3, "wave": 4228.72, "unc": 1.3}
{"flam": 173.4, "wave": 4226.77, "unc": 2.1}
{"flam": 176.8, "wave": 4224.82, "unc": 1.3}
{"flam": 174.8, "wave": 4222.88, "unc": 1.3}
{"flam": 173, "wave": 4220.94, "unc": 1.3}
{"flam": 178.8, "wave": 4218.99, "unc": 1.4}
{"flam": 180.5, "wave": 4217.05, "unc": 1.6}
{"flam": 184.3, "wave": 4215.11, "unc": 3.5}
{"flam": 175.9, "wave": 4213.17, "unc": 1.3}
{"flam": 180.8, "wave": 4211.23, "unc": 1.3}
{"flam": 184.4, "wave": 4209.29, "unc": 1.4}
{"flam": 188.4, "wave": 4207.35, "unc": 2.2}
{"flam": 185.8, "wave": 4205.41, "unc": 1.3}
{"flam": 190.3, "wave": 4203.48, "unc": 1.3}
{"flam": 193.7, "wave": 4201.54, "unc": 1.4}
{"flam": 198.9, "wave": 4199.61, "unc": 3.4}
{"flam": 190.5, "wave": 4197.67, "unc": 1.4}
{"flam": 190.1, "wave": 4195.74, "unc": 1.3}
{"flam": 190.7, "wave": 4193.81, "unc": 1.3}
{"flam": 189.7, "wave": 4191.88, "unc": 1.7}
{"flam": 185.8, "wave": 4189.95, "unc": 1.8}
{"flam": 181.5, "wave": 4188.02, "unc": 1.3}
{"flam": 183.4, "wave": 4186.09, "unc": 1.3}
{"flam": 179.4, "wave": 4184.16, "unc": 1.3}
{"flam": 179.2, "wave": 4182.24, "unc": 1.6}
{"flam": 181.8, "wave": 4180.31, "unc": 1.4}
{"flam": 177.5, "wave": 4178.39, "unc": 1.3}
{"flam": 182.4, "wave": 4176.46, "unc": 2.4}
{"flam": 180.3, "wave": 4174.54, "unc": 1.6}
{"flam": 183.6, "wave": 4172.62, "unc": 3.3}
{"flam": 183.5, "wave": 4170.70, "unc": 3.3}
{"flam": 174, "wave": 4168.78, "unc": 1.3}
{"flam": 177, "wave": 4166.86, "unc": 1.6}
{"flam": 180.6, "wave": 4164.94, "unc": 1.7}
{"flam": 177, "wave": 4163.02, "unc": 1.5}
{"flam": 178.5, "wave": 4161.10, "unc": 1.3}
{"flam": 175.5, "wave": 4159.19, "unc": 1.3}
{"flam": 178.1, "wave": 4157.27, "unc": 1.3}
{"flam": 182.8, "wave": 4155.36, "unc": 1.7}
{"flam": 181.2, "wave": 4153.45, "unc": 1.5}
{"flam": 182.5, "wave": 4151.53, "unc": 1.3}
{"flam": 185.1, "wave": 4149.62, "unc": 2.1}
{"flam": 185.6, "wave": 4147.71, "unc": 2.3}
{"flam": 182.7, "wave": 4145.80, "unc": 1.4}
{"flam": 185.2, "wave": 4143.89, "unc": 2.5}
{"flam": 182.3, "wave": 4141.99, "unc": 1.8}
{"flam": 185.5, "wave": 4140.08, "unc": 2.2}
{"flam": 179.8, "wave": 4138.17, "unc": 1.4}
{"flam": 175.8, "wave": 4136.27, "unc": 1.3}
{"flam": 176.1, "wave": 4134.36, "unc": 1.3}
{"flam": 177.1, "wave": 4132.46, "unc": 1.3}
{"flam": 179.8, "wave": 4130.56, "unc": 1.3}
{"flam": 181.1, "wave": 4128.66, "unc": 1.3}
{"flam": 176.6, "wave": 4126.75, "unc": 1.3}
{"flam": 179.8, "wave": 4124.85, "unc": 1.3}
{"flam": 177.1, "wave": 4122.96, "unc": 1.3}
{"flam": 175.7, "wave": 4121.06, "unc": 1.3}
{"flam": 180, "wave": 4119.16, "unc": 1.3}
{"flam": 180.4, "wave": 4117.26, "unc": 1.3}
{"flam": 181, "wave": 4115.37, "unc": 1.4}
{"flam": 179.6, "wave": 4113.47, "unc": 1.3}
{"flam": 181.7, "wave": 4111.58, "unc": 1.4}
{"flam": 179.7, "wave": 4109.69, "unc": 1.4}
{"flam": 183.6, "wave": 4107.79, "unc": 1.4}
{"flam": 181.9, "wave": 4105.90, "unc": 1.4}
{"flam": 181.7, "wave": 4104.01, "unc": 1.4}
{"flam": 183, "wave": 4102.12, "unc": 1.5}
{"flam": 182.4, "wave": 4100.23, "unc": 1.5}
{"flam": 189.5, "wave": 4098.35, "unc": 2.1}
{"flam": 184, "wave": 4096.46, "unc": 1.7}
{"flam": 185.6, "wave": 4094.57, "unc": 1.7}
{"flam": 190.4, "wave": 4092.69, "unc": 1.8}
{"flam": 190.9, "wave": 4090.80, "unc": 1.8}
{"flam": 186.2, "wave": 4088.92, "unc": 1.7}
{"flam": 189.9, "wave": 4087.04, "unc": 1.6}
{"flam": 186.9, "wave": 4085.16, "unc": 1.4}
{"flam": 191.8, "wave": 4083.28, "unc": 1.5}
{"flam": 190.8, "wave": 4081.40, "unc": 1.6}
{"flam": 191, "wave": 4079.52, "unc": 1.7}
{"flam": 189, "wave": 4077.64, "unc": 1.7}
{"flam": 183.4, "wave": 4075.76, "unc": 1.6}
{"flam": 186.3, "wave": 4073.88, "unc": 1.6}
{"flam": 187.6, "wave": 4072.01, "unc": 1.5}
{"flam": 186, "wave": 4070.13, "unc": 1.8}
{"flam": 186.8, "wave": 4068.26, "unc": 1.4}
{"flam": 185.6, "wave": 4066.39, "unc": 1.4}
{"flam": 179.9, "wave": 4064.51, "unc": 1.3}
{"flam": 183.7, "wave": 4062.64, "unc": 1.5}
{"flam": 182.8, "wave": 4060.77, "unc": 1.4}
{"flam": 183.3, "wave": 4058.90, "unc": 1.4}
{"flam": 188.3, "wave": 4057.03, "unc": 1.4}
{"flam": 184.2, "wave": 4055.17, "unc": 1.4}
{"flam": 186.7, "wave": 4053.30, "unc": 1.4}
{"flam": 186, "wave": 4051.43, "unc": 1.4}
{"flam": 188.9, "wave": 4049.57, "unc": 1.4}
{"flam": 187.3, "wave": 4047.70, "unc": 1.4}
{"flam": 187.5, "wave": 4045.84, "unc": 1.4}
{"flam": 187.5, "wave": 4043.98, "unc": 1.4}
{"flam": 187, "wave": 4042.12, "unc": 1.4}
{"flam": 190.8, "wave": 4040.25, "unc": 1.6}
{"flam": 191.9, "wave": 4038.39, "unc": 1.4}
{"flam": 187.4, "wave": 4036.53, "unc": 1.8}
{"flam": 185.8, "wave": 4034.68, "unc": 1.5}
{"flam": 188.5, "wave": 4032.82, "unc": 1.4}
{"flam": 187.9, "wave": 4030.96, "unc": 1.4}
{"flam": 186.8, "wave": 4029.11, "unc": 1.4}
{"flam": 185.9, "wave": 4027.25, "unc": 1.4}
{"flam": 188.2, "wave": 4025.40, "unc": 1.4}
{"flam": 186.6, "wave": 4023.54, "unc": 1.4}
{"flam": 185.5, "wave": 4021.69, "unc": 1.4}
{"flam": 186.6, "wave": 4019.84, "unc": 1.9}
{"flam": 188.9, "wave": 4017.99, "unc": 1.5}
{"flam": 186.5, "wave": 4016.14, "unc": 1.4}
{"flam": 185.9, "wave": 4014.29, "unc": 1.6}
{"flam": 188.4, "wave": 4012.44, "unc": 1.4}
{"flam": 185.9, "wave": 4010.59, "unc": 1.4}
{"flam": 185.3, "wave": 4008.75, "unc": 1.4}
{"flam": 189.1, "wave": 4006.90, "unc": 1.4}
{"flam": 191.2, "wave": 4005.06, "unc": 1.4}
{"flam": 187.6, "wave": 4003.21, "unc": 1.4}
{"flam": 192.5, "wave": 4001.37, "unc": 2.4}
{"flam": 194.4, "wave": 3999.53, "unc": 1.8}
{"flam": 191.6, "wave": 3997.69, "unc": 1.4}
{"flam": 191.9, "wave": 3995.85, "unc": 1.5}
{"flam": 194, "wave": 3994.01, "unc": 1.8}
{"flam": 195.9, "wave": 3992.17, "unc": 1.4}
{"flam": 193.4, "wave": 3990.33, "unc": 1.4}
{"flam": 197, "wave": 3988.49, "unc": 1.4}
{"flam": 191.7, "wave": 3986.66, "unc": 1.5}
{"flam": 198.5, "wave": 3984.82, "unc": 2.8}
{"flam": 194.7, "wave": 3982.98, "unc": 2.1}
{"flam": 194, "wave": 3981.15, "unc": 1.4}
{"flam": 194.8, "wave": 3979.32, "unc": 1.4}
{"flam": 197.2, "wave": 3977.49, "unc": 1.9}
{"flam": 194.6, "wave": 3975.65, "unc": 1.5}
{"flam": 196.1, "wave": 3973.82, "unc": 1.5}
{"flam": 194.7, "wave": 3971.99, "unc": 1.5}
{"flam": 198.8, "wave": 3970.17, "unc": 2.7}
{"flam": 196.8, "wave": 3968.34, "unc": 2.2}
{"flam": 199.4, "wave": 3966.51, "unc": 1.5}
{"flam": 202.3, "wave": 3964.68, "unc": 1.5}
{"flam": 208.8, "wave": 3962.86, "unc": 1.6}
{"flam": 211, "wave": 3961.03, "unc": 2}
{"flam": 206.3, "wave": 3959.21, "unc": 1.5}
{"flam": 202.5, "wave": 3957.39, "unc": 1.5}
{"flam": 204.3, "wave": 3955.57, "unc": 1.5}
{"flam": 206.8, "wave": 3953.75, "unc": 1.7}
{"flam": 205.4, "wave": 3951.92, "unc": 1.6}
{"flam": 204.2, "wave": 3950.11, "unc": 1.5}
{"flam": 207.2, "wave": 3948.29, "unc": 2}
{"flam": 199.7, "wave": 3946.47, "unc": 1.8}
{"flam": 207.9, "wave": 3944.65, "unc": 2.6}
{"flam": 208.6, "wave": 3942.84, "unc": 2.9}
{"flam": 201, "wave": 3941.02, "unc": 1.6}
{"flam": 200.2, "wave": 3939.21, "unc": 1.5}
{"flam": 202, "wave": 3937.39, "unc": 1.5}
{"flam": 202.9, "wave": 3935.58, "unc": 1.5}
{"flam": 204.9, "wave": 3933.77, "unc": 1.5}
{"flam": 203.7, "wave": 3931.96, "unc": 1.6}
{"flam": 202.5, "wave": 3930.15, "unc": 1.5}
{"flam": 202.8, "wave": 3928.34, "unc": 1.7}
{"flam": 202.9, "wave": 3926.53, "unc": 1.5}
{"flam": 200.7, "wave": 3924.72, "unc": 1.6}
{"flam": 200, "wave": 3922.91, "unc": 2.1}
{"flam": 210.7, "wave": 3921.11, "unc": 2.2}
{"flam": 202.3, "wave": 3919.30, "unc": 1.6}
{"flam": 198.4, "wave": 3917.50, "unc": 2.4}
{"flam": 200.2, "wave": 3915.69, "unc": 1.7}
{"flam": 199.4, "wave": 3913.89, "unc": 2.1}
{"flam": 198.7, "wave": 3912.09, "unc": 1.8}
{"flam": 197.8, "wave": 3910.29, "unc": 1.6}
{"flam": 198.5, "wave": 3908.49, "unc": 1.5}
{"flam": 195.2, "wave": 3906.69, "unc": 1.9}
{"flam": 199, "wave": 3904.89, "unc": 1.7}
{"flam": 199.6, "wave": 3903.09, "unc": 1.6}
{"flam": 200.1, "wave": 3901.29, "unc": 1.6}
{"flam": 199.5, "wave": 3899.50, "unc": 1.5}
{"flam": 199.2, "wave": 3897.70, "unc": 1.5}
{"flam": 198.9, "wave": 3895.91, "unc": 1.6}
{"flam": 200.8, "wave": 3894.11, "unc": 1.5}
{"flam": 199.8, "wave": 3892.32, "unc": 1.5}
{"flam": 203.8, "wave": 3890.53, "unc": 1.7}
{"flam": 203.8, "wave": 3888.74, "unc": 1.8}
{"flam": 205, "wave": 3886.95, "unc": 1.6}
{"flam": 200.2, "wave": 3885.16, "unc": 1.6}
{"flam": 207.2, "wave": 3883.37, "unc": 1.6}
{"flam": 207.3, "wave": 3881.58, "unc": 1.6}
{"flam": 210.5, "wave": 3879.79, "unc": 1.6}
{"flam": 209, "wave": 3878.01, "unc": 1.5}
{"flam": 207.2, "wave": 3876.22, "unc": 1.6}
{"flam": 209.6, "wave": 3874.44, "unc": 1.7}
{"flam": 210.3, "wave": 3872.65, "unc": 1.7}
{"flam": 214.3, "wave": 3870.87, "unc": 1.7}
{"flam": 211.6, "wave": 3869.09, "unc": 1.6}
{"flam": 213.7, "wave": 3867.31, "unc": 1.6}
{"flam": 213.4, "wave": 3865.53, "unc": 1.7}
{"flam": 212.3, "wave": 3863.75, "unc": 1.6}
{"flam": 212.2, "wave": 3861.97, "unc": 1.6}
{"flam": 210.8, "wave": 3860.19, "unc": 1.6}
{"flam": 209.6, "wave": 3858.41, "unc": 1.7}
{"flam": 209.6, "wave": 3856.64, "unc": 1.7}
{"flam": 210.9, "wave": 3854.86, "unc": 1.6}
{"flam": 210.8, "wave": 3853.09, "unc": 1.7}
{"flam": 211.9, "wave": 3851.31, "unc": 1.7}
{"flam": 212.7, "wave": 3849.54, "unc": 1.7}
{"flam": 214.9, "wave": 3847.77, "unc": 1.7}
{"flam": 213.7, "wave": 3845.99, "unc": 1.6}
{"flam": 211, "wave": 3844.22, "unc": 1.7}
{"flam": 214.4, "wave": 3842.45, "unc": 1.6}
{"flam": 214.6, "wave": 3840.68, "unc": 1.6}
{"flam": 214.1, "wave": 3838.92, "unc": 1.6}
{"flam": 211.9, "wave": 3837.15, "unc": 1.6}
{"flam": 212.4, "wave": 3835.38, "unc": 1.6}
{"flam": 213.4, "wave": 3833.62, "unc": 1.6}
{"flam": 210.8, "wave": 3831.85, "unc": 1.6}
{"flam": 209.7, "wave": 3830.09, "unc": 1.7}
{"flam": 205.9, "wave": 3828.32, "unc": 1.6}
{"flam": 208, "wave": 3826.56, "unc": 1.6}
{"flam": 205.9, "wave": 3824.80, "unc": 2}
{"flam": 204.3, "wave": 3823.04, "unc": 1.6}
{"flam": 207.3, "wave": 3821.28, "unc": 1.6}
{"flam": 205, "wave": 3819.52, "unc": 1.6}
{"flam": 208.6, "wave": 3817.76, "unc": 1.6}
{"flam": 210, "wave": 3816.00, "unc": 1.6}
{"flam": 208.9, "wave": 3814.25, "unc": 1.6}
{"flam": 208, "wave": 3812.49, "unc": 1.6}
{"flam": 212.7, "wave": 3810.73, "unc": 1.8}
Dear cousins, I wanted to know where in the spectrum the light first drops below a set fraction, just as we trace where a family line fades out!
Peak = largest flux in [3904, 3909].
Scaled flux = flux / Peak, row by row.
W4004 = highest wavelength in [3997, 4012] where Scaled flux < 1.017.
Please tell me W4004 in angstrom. 4010.59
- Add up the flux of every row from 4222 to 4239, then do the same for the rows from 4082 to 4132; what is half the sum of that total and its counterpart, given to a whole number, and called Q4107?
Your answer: 3180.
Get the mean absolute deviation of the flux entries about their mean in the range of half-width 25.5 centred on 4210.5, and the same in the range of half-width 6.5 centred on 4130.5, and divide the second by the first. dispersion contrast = 0.3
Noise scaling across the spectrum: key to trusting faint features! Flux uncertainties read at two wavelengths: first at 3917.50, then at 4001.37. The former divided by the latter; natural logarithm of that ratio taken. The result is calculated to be 0.00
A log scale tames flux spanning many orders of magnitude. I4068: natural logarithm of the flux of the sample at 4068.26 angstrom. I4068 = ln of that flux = 5.23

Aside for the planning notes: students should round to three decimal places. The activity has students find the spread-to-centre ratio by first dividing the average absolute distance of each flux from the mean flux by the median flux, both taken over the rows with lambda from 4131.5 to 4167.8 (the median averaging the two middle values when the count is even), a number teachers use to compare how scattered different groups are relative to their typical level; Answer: 0.017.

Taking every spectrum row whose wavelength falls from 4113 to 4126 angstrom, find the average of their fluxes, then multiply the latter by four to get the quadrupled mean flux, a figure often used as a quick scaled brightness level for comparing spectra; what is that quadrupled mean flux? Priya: 716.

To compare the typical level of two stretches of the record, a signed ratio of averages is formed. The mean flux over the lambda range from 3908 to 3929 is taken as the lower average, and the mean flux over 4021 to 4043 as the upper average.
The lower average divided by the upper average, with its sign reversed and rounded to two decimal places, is -1.07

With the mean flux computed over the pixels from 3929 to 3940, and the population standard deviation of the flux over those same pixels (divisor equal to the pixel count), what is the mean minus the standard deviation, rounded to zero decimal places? 201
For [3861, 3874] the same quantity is 211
